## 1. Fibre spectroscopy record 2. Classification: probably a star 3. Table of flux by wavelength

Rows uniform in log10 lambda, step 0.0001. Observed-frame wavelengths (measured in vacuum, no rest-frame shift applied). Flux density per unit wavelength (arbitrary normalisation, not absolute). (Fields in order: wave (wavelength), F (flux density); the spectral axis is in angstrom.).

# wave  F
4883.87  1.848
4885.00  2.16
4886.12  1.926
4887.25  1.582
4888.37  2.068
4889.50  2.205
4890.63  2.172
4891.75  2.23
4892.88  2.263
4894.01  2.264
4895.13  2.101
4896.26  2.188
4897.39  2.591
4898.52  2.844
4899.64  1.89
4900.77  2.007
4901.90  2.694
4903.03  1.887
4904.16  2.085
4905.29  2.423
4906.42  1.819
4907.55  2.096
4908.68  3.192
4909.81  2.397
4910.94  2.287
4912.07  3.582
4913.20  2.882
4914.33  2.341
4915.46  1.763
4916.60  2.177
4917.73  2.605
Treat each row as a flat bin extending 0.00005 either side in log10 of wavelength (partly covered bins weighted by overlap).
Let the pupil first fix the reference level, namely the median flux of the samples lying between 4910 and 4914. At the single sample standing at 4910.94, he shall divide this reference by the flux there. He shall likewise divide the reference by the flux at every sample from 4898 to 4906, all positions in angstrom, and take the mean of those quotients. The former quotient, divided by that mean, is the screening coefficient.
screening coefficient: 0.96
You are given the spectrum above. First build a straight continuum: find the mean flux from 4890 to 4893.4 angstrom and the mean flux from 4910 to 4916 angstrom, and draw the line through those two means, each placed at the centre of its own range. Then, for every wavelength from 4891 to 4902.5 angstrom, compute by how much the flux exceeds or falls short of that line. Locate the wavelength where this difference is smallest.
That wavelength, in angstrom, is 4899.64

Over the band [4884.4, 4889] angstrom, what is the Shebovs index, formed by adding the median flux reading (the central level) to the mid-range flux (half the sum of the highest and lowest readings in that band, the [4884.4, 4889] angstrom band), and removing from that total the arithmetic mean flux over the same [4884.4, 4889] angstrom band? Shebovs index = 1.93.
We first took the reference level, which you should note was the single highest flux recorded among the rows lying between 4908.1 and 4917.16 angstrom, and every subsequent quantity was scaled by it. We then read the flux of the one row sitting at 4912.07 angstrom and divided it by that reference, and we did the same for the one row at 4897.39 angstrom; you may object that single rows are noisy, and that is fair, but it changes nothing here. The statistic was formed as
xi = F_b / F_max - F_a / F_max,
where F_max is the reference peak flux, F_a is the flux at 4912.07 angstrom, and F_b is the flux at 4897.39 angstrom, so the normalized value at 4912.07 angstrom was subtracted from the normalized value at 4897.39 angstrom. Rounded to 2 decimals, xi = -0.28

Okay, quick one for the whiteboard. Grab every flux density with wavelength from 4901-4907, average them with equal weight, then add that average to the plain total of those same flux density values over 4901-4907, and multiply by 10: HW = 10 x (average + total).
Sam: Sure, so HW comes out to 131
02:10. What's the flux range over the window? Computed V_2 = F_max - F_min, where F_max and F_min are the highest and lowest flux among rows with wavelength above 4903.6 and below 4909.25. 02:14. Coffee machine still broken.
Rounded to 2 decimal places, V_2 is 1.37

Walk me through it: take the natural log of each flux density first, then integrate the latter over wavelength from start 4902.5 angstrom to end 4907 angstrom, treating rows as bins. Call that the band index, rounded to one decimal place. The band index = 3.2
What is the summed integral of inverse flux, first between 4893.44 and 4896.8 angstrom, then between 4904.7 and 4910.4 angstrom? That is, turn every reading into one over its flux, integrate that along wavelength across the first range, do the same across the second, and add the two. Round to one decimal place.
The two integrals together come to 4.0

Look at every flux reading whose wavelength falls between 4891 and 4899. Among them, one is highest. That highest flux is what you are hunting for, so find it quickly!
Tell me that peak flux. 2.844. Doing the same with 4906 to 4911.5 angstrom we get 3.192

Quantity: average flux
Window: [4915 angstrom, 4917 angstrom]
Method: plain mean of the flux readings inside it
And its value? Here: 2.0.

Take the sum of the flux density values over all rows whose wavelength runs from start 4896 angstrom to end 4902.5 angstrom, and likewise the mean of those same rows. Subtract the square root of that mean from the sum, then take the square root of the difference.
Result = 3.56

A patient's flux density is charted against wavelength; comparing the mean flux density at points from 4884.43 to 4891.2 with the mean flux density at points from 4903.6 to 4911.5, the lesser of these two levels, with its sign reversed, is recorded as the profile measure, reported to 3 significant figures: -2.02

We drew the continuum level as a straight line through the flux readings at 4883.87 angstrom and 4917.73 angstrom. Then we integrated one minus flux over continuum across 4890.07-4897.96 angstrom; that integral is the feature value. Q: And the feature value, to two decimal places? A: -0.70 angstrom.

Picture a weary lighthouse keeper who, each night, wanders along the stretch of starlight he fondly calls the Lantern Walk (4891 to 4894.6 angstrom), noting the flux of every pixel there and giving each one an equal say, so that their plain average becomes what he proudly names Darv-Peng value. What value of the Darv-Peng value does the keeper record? 2.25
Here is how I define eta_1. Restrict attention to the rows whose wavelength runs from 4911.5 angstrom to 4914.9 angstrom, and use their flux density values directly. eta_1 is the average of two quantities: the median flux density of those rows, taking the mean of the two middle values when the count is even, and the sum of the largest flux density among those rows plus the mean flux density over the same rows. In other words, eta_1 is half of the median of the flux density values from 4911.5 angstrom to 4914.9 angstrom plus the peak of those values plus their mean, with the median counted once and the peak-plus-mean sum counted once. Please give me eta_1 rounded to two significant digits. 4.7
